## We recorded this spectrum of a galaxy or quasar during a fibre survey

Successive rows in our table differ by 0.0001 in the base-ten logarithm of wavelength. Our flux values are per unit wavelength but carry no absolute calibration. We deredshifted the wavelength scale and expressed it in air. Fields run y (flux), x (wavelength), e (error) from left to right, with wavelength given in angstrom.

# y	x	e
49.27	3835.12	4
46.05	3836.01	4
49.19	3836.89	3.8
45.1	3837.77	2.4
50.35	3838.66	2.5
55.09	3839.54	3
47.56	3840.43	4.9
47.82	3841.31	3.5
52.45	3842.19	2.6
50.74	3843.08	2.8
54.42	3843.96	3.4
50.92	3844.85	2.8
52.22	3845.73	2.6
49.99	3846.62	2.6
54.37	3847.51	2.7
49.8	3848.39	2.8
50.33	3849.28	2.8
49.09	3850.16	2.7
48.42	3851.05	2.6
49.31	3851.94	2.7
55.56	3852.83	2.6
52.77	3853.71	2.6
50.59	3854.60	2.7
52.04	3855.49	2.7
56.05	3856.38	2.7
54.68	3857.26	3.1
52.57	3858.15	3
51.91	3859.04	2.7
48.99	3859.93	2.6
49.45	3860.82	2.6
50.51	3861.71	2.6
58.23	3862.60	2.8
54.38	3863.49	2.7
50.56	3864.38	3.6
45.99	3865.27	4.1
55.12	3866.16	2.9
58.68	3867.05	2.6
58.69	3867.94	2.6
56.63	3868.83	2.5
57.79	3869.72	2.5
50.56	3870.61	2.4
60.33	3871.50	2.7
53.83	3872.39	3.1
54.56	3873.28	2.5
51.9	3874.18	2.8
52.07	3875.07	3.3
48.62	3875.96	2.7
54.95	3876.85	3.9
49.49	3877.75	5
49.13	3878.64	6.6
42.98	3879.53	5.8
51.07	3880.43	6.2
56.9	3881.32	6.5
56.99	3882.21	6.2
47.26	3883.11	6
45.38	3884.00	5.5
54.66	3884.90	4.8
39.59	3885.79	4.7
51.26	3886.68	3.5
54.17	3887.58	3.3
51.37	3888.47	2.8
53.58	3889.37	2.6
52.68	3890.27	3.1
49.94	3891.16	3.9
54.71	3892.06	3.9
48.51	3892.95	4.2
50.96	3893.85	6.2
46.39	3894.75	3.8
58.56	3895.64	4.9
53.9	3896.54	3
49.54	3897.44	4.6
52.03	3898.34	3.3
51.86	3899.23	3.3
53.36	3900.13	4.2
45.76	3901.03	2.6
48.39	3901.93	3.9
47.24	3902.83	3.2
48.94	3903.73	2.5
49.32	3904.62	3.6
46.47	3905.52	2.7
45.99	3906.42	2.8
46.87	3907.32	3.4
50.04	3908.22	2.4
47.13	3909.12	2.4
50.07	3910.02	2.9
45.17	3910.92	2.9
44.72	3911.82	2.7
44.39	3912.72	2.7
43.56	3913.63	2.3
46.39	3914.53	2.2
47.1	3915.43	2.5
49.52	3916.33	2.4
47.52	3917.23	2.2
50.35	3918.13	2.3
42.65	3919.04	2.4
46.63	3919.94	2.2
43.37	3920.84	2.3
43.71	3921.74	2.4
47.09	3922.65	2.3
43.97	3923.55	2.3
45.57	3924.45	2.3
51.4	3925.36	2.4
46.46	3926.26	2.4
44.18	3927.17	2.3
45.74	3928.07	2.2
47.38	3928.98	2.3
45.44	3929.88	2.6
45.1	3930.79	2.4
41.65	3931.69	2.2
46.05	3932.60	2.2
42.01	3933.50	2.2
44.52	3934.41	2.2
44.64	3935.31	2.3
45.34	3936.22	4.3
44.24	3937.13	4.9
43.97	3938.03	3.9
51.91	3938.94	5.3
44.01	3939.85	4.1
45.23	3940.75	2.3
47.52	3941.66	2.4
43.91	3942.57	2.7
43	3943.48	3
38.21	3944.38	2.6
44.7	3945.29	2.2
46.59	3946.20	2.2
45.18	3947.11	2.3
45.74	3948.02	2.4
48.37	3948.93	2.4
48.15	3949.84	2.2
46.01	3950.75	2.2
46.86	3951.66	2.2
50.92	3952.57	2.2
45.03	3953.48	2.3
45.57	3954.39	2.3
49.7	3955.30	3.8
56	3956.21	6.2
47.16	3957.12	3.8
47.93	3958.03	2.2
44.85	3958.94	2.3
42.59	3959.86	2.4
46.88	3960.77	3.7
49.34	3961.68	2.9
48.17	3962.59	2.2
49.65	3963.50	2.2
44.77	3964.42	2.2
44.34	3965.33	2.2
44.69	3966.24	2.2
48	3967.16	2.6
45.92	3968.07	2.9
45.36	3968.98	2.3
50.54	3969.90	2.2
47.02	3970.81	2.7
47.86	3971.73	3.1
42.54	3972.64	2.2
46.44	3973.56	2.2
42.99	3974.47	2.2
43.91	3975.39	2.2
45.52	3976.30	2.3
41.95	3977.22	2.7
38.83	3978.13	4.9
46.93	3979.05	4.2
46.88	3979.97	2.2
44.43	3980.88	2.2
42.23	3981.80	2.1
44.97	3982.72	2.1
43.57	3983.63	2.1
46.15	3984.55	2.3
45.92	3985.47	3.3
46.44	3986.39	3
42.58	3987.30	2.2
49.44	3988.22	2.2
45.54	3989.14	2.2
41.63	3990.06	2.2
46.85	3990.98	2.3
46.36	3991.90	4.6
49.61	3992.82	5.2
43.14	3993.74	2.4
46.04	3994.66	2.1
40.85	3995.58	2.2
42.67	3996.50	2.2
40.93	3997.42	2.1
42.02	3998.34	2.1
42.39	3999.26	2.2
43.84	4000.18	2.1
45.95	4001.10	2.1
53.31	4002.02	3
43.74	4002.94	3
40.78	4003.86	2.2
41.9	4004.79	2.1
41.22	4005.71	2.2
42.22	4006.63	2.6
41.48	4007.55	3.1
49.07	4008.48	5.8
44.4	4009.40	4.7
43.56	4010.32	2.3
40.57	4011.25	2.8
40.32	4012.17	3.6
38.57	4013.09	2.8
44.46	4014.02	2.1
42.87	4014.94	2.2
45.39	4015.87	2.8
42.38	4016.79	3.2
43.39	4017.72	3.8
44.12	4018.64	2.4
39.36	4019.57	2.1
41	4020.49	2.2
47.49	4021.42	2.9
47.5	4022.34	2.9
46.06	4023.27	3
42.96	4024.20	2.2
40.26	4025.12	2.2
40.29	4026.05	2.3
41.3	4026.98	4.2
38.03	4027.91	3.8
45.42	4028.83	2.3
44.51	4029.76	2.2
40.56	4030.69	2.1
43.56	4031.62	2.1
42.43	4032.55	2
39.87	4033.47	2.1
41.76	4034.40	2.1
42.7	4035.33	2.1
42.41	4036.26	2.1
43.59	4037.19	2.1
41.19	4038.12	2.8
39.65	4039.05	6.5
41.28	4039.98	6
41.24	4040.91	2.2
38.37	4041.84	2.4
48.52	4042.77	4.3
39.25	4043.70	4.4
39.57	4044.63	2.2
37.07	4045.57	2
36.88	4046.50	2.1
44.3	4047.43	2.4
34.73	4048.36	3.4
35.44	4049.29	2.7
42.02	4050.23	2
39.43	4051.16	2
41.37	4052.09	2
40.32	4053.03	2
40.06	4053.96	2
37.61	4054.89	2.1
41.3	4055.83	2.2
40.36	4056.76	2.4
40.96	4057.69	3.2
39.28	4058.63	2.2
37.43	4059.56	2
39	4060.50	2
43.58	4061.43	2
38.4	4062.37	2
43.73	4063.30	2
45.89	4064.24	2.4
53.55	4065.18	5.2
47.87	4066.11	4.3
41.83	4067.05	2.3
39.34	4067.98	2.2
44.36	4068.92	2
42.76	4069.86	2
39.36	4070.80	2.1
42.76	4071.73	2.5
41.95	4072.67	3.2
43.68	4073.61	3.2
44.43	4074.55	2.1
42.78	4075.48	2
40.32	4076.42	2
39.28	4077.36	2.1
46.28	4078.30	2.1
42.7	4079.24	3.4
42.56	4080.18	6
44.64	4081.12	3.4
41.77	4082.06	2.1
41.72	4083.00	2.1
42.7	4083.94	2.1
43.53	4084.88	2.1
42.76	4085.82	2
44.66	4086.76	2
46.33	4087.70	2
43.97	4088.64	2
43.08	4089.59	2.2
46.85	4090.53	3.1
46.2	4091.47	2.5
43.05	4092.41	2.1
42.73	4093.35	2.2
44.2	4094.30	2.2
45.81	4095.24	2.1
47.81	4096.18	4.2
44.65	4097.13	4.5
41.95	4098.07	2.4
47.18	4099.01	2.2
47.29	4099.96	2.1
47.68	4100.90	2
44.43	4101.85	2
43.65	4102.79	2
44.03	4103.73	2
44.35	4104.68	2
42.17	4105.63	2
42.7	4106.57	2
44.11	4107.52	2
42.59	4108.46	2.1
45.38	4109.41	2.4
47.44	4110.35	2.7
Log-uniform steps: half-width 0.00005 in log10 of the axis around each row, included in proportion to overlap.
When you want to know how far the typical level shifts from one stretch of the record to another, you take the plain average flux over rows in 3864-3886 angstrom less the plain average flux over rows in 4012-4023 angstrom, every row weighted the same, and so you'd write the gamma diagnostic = 9.1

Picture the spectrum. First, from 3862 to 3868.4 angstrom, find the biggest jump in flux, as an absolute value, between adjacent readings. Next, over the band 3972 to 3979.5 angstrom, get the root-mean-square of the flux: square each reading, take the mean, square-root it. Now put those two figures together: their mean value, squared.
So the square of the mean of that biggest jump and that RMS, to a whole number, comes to 698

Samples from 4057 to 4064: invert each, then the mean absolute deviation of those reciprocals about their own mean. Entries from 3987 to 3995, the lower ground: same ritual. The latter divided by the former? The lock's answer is 0.85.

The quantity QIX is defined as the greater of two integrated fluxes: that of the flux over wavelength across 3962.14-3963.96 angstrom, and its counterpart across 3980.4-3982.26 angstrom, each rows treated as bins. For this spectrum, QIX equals 89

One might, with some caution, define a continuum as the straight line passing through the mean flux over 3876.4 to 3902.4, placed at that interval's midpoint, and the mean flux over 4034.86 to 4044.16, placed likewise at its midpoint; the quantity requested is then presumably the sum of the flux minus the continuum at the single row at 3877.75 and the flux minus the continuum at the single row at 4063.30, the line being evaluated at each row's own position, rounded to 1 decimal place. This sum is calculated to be 1.3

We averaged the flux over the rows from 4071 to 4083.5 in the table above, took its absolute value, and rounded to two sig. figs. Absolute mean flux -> 43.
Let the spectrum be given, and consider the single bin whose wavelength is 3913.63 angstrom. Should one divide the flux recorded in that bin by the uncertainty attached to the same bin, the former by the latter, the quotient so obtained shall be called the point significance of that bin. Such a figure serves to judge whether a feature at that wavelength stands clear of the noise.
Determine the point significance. 18.9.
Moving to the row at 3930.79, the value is 18.8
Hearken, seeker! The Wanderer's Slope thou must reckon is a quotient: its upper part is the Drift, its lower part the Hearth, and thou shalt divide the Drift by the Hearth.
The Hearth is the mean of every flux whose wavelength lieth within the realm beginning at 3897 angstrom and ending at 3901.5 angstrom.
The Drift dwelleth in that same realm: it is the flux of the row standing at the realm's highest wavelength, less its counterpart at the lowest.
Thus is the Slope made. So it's -0.07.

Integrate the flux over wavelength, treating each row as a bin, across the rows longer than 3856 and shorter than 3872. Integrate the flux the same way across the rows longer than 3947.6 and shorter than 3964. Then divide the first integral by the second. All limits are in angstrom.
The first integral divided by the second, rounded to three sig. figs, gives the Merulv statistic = 1.10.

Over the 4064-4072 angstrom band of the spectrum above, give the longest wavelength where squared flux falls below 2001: 4071.73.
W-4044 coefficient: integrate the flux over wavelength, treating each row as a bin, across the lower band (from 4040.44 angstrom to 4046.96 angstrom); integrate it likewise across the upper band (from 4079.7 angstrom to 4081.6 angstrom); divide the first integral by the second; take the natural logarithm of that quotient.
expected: 1.2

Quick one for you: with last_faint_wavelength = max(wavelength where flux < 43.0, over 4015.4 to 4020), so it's 4019.57 angstrom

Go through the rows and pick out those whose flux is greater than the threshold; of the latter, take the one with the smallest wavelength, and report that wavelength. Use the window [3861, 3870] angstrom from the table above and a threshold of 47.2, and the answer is 3861.71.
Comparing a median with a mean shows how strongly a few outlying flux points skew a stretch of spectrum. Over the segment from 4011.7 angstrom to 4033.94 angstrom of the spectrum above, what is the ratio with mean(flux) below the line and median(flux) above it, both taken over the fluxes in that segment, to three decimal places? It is 1.001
